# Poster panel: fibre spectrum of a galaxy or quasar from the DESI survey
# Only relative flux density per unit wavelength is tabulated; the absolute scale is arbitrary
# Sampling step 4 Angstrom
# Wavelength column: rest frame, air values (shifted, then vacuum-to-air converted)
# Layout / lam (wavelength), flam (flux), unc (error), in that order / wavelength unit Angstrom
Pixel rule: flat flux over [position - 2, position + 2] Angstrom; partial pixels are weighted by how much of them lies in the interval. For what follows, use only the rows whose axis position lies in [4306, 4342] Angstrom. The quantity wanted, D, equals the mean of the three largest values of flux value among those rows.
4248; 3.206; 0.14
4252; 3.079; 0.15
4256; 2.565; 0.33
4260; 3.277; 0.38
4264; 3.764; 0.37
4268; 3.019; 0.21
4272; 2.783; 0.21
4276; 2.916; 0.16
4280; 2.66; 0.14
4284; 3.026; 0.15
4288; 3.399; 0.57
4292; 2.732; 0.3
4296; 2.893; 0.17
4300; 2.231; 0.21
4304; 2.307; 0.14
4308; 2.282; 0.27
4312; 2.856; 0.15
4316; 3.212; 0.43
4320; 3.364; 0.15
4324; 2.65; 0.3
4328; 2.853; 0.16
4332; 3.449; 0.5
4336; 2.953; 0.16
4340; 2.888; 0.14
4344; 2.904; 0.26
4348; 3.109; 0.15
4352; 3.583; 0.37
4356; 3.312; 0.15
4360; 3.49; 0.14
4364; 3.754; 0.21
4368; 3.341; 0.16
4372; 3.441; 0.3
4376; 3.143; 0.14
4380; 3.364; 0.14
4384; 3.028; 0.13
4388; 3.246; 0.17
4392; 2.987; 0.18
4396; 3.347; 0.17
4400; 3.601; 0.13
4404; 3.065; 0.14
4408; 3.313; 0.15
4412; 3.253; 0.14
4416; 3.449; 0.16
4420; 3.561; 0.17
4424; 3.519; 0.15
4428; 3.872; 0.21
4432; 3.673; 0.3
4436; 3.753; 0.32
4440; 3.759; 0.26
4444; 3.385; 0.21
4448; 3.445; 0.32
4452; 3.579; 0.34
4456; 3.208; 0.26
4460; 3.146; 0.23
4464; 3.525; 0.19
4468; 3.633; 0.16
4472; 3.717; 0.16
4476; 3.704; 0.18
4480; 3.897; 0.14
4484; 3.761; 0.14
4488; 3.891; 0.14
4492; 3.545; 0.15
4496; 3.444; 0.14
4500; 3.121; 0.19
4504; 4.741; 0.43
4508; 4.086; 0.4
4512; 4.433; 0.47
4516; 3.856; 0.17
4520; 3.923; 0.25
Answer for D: 3.34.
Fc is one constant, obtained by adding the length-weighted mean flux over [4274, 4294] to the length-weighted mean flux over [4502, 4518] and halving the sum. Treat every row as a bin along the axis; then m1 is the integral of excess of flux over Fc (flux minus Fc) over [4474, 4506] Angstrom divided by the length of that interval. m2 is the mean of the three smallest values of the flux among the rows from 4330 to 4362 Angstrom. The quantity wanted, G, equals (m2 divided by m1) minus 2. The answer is 17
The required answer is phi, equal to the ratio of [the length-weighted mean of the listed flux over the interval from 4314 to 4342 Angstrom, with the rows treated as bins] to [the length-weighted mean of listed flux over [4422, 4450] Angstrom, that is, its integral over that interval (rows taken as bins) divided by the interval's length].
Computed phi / 0.84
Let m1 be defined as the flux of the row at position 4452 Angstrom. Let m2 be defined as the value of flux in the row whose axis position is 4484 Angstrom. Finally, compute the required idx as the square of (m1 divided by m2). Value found 0.91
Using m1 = 3.579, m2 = 3.761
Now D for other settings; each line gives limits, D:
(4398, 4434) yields 3.72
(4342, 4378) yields 3.61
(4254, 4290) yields 3.48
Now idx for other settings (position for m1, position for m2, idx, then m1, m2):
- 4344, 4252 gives 0.89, 2.904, 3.079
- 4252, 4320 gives 0.84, 3.079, 3.364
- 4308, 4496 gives 0.44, 2.282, 3.444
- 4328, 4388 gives 0.77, 2.853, 3.246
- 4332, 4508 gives 0.71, 3.449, 4.086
